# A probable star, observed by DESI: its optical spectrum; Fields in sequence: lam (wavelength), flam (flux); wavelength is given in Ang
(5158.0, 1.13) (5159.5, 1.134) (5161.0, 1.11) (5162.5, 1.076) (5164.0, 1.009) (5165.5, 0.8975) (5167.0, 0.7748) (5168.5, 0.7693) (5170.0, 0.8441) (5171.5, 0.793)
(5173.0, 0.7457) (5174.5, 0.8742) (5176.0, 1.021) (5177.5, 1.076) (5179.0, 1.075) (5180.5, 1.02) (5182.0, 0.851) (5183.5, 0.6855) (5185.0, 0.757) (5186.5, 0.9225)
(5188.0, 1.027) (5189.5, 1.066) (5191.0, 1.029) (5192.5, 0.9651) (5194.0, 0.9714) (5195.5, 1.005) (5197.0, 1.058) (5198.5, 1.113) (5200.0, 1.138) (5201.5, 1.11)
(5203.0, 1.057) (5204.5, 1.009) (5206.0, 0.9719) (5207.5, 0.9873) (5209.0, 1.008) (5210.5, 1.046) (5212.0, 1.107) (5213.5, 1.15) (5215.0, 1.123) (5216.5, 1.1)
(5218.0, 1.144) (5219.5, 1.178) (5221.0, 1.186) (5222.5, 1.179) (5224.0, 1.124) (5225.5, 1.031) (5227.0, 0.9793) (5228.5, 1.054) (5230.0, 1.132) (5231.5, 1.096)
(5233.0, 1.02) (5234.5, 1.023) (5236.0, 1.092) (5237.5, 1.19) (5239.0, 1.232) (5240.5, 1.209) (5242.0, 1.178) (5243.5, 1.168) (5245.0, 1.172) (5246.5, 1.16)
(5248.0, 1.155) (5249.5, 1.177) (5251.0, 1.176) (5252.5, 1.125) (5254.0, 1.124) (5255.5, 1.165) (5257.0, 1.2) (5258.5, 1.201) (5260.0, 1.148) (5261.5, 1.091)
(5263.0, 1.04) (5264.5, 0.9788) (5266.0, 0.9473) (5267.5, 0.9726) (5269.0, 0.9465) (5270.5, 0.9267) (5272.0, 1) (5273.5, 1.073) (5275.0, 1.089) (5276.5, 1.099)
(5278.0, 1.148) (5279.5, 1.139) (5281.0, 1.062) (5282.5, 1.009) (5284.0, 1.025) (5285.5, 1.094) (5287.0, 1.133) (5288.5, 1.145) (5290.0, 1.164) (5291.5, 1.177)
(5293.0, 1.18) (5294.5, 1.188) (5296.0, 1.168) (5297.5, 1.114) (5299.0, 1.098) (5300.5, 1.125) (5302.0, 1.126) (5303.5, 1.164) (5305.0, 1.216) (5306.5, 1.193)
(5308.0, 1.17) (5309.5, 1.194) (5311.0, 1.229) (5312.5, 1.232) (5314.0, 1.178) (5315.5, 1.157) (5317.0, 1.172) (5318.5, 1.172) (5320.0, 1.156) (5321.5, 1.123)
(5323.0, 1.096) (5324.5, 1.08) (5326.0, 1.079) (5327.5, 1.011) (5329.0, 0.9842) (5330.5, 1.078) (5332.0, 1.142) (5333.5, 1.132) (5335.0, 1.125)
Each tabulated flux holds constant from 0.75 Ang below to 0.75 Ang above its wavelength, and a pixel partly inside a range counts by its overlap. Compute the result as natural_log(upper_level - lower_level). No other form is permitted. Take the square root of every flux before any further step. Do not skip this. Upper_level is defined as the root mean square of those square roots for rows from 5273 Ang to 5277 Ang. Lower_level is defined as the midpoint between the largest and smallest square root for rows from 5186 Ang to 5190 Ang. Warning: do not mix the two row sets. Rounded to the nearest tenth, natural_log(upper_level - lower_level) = -3.1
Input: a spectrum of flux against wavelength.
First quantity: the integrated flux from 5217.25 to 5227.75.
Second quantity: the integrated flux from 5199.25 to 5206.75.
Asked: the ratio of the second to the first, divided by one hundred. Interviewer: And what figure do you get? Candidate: 0.0068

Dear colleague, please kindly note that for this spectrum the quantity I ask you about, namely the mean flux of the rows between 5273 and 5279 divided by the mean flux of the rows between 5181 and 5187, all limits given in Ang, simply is 1.37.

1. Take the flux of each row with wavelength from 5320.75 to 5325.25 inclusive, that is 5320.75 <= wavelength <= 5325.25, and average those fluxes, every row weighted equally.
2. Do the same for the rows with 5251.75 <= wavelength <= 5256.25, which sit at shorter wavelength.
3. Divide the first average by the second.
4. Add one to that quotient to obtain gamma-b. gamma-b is 1.97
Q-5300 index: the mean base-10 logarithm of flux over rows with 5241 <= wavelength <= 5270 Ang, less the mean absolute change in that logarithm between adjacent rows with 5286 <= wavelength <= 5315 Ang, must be 0.04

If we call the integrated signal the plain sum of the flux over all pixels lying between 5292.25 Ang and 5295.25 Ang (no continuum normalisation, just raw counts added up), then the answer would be 2.37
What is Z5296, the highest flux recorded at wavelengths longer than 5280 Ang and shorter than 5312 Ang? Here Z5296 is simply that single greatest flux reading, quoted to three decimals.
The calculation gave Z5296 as 1.229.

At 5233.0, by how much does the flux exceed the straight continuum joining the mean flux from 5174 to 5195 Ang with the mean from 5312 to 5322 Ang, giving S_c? -0.013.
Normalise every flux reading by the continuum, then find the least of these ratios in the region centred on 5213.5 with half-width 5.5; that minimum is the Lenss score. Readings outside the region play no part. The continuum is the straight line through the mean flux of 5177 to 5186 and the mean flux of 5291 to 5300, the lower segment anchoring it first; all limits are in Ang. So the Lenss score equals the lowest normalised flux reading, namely 1.04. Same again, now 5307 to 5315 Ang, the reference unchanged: 0.99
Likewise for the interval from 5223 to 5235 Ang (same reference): 0.97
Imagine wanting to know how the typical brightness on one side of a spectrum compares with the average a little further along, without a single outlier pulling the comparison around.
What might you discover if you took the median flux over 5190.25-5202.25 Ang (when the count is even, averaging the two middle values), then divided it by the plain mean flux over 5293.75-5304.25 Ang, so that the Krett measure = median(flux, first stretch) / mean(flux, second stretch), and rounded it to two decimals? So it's 0.92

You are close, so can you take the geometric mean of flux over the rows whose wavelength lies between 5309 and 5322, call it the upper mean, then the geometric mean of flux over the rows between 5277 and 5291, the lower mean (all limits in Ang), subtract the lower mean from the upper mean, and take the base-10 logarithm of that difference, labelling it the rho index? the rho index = -1.1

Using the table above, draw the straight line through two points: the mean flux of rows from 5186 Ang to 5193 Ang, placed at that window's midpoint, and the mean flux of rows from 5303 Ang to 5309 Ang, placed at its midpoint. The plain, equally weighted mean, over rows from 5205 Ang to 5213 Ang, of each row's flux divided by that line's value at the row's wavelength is 0.99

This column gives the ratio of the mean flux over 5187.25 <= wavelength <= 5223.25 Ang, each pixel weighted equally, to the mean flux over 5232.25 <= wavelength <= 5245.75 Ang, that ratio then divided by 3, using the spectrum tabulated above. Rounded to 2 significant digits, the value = 0.31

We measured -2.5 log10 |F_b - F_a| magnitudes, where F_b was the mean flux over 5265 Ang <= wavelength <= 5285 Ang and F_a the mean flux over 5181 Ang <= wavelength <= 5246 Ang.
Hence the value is 3.9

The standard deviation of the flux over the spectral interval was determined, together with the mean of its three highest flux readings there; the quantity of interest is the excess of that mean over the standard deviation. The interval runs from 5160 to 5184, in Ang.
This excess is 0.95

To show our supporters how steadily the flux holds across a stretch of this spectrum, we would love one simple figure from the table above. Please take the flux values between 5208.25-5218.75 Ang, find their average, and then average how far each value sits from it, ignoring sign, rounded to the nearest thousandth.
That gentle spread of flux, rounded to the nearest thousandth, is 0.040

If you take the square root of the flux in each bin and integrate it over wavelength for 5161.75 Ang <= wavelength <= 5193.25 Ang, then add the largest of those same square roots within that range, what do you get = 31.1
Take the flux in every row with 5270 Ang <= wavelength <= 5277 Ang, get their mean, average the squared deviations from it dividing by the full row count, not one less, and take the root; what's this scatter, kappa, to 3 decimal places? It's 0.065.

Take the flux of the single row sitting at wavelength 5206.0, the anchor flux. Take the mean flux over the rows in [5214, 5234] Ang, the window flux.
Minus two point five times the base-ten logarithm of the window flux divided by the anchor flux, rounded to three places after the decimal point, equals -0.138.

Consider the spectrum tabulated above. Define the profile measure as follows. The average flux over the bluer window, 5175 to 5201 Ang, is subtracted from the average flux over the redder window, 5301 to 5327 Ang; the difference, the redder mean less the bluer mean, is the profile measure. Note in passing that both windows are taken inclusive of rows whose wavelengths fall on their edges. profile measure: 0.17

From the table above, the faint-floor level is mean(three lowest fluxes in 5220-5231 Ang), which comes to 1.02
